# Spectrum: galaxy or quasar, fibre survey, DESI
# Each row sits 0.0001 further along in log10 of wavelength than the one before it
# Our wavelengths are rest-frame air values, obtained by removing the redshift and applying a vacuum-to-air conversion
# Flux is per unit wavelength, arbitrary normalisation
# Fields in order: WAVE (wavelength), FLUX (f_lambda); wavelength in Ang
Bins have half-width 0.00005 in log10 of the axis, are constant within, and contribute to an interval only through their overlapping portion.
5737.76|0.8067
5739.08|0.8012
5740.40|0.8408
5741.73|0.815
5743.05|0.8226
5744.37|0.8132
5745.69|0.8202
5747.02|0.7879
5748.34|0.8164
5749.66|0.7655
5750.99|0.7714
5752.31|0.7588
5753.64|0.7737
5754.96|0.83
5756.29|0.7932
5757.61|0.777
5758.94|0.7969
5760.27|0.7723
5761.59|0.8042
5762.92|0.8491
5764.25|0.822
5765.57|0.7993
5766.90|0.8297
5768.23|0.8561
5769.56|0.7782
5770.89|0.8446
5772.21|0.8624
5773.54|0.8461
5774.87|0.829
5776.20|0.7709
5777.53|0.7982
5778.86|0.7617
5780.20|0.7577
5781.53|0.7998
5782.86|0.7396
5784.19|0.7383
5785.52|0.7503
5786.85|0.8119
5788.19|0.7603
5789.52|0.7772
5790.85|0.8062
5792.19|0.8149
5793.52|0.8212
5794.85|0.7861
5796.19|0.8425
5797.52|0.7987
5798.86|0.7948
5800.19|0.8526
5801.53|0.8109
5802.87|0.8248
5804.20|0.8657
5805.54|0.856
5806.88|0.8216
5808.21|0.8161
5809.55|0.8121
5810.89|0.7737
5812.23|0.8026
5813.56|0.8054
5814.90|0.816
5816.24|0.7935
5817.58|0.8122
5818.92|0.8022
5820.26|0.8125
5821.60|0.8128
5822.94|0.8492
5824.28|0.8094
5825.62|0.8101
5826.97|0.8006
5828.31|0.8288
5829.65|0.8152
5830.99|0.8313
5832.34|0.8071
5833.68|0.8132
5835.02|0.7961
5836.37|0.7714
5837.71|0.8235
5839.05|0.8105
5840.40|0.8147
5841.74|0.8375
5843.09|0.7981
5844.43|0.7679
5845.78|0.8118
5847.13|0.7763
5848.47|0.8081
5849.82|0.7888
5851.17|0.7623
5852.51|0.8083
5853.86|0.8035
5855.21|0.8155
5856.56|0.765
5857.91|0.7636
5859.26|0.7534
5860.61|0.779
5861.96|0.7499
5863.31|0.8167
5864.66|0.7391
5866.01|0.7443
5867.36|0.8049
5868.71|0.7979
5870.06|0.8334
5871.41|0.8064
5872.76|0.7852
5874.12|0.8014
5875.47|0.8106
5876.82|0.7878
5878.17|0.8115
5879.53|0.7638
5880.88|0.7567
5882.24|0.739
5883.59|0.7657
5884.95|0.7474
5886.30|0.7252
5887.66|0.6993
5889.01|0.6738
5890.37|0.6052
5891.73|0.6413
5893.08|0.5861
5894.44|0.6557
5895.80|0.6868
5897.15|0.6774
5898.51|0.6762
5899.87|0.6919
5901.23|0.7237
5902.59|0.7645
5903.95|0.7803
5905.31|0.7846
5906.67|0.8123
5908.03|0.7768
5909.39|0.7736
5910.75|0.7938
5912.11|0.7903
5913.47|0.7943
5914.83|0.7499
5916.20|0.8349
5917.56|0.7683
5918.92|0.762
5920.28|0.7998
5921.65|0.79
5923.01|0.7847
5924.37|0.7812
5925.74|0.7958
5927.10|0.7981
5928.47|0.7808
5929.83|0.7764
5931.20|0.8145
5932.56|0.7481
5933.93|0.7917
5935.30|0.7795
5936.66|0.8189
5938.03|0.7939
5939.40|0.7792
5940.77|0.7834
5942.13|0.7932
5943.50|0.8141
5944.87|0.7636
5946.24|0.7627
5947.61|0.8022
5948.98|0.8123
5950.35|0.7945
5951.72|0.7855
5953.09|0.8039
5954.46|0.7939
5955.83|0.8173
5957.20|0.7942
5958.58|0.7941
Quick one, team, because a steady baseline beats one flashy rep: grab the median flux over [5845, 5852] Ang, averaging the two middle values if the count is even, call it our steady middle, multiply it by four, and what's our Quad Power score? 3.16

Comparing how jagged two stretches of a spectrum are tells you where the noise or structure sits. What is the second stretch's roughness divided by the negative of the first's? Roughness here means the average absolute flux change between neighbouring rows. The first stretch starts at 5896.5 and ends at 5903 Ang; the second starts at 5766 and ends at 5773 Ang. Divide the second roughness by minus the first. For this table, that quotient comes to -2.1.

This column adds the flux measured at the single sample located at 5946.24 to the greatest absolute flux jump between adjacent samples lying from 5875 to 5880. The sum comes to 0.81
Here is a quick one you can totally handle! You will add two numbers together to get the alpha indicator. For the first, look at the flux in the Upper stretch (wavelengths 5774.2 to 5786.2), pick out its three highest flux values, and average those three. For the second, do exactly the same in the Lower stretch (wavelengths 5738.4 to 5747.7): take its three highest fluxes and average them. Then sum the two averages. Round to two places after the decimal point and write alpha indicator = 1.64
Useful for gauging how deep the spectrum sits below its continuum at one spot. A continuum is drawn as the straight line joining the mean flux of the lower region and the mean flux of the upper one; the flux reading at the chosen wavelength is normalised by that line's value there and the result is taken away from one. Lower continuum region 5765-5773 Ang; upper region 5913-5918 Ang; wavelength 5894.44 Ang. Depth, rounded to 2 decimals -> 0.17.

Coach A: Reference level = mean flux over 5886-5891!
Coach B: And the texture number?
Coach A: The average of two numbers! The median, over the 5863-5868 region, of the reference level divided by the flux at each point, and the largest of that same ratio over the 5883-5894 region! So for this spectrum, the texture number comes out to 1.01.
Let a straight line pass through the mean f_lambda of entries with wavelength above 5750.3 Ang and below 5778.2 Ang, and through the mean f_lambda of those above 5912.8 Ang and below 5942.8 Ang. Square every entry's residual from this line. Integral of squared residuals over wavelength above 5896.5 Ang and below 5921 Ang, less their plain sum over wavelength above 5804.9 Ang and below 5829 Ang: 0.055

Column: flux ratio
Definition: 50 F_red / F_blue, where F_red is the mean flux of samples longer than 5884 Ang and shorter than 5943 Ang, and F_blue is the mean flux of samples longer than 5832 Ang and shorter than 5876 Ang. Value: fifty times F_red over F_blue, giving 47.5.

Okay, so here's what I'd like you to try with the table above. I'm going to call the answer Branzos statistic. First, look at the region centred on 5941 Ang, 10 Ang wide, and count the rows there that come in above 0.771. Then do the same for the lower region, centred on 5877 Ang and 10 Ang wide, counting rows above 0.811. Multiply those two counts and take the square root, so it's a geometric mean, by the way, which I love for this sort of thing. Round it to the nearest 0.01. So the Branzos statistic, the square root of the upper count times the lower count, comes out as 2.45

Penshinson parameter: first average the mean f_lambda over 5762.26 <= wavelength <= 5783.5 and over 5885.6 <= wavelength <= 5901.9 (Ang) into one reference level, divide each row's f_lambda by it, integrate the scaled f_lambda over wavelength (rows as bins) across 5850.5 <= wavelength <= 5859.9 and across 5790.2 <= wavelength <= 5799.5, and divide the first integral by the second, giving 1.0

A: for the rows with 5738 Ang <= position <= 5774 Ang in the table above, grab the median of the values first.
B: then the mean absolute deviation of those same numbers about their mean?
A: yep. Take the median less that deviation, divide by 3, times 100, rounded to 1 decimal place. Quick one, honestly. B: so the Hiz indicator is 26.3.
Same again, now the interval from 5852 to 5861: 25.3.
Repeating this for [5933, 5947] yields 25.8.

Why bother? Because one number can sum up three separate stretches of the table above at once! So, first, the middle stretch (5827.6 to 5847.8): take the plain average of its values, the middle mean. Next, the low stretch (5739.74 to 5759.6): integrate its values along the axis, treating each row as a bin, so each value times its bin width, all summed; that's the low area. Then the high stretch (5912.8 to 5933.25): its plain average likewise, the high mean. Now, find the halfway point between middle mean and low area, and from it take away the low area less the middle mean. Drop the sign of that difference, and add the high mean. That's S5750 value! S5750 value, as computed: 7.51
